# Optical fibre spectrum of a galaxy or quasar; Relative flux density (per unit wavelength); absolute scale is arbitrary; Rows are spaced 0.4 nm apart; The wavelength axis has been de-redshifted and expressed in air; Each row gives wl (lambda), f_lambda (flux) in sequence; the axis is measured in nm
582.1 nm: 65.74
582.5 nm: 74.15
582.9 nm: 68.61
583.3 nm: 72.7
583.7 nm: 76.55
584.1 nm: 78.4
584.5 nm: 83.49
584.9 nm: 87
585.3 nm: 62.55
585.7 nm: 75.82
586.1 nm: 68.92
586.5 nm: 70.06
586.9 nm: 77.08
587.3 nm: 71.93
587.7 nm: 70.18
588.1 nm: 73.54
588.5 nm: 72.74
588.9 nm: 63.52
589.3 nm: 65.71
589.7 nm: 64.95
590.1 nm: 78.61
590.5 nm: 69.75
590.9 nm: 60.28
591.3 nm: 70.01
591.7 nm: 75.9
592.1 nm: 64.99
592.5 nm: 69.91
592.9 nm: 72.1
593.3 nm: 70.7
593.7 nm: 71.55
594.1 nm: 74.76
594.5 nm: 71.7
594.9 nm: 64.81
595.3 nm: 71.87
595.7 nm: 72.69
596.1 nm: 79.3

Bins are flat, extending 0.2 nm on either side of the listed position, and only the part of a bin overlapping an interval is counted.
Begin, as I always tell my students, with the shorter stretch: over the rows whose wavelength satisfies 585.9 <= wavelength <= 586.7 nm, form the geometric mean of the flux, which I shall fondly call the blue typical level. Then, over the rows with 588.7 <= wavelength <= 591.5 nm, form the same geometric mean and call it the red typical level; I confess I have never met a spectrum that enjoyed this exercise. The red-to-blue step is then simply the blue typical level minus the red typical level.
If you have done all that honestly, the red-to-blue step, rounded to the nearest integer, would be 2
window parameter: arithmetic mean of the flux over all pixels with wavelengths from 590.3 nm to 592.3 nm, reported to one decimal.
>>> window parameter 68.2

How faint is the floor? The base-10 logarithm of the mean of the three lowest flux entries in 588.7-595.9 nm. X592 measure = 1.80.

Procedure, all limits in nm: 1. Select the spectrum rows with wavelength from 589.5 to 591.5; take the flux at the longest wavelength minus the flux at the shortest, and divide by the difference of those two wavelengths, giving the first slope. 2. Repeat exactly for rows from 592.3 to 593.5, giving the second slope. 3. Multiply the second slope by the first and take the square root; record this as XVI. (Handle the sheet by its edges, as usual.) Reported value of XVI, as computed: 1.8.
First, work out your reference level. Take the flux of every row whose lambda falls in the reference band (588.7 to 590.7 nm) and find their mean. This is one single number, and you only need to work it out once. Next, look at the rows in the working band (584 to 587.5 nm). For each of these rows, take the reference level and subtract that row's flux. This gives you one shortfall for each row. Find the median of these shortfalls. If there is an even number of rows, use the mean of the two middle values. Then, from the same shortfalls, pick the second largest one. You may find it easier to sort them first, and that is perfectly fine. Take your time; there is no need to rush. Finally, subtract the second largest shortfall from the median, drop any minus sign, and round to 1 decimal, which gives 6.9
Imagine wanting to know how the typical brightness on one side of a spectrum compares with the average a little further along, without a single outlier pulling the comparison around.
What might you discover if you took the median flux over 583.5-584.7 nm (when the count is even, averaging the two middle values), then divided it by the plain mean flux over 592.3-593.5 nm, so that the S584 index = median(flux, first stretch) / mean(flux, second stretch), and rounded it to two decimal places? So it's 1.11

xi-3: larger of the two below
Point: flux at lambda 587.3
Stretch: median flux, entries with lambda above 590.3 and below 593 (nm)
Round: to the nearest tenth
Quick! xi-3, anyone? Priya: 71.9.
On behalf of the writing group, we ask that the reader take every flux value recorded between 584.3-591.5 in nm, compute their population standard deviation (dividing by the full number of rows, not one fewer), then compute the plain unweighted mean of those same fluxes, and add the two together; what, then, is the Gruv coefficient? 78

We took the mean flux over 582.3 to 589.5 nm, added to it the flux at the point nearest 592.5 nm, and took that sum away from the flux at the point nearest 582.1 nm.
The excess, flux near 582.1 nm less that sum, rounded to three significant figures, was -77.1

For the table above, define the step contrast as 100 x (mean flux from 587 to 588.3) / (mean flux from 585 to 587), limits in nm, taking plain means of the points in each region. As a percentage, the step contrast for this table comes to 101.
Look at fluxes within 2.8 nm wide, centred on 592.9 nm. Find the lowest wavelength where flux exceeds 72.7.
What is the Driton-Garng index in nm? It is 591.7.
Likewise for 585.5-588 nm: 585.7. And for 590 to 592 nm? 590.1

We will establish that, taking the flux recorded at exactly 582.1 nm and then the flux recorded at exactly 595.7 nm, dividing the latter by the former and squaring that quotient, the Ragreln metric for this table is 1.2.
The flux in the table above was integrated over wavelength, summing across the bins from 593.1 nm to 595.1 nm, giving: 141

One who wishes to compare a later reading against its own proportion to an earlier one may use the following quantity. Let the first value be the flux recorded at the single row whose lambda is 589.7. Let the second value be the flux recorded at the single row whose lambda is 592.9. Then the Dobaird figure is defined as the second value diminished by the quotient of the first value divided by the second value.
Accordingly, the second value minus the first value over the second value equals 71.2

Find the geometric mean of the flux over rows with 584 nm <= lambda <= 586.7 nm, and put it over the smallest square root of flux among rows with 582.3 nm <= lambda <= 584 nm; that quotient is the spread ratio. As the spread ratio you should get 9.02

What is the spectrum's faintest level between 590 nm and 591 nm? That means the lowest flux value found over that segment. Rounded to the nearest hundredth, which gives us 60.28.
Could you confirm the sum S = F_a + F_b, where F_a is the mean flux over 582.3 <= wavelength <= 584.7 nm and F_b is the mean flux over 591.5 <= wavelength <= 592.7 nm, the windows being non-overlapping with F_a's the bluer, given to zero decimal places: 146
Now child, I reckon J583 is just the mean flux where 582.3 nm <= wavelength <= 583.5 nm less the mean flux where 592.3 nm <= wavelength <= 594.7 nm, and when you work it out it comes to 0.0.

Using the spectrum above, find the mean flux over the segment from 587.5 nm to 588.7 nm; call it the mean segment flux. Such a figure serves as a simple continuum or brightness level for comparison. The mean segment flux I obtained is 72.2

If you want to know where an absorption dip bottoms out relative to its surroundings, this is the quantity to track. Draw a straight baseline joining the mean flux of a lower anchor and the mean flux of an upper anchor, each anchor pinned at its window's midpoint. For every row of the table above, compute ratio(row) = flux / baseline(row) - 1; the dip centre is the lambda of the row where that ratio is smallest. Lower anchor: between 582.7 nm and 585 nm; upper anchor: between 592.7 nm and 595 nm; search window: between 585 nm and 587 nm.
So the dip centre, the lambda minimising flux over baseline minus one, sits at 585.3 nm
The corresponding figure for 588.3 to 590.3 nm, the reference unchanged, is 588.9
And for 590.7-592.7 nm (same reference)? 590.9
